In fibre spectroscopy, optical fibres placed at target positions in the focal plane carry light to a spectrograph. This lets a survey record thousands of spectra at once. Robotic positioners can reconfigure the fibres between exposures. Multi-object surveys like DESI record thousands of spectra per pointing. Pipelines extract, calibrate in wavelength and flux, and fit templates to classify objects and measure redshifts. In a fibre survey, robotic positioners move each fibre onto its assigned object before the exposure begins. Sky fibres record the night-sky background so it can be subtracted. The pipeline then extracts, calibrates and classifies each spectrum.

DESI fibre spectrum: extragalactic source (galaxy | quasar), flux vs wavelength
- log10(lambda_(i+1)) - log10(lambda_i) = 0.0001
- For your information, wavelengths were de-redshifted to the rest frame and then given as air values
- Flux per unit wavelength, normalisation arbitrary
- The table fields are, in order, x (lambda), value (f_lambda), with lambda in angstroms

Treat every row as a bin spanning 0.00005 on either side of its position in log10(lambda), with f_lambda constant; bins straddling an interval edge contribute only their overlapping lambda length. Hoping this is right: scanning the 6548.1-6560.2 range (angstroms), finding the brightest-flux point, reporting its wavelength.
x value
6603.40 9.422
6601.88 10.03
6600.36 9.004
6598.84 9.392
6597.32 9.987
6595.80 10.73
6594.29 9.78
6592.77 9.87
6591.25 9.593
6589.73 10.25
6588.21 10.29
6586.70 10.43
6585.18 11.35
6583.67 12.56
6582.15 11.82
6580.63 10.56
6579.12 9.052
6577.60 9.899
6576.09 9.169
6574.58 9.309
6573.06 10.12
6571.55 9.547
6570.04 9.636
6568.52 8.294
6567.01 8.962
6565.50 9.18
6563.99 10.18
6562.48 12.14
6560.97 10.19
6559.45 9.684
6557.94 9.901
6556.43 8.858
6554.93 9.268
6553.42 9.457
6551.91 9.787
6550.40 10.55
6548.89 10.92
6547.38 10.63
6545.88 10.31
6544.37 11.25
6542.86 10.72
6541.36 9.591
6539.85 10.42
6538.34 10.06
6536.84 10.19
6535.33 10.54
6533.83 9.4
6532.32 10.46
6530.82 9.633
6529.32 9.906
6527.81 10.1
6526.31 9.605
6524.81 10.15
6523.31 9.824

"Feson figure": 6548.89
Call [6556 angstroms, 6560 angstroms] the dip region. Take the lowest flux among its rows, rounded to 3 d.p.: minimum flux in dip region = 8.858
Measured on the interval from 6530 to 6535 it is 9.400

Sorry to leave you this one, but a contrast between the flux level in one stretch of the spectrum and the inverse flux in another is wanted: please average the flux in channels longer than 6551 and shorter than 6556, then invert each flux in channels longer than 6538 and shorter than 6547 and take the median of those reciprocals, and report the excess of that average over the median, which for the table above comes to 9.4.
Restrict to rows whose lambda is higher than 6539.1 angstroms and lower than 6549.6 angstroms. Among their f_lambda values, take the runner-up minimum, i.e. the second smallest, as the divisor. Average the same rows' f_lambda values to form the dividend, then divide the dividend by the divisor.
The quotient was 1.02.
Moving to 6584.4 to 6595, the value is 1.05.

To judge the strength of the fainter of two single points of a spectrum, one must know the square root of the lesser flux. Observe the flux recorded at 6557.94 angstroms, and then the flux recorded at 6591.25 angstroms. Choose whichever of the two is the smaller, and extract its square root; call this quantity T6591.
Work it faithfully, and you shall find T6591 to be 3.10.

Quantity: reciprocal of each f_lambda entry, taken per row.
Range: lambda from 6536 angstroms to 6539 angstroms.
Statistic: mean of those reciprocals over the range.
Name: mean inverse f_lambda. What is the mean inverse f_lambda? 0.099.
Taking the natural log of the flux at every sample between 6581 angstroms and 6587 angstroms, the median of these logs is 2.45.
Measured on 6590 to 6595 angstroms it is 2.28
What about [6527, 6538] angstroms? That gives 2.31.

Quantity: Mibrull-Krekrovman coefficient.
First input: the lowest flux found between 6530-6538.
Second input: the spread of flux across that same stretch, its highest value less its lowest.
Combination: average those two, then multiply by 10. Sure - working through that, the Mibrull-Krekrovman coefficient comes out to 52.7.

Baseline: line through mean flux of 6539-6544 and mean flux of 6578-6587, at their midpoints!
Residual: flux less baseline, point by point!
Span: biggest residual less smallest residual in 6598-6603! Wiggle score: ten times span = 10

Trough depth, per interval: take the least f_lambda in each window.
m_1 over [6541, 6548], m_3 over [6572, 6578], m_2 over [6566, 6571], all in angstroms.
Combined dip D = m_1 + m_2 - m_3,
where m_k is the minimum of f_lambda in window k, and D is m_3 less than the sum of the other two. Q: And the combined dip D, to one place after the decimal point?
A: 8.7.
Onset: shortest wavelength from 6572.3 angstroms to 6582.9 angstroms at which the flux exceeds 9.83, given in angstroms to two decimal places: 6573.06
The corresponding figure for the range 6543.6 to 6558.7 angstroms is 6544.37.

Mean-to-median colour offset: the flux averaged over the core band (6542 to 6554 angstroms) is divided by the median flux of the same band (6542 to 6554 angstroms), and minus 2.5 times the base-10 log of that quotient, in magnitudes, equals 0.01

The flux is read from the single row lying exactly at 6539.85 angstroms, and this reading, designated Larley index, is 10.42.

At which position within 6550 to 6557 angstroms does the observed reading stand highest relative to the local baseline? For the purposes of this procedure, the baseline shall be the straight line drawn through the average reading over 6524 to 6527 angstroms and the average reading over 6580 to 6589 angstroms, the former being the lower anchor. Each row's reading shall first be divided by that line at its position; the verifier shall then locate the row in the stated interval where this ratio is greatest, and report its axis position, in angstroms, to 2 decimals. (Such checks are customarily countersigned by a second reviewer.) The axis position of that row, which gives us 6550.40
